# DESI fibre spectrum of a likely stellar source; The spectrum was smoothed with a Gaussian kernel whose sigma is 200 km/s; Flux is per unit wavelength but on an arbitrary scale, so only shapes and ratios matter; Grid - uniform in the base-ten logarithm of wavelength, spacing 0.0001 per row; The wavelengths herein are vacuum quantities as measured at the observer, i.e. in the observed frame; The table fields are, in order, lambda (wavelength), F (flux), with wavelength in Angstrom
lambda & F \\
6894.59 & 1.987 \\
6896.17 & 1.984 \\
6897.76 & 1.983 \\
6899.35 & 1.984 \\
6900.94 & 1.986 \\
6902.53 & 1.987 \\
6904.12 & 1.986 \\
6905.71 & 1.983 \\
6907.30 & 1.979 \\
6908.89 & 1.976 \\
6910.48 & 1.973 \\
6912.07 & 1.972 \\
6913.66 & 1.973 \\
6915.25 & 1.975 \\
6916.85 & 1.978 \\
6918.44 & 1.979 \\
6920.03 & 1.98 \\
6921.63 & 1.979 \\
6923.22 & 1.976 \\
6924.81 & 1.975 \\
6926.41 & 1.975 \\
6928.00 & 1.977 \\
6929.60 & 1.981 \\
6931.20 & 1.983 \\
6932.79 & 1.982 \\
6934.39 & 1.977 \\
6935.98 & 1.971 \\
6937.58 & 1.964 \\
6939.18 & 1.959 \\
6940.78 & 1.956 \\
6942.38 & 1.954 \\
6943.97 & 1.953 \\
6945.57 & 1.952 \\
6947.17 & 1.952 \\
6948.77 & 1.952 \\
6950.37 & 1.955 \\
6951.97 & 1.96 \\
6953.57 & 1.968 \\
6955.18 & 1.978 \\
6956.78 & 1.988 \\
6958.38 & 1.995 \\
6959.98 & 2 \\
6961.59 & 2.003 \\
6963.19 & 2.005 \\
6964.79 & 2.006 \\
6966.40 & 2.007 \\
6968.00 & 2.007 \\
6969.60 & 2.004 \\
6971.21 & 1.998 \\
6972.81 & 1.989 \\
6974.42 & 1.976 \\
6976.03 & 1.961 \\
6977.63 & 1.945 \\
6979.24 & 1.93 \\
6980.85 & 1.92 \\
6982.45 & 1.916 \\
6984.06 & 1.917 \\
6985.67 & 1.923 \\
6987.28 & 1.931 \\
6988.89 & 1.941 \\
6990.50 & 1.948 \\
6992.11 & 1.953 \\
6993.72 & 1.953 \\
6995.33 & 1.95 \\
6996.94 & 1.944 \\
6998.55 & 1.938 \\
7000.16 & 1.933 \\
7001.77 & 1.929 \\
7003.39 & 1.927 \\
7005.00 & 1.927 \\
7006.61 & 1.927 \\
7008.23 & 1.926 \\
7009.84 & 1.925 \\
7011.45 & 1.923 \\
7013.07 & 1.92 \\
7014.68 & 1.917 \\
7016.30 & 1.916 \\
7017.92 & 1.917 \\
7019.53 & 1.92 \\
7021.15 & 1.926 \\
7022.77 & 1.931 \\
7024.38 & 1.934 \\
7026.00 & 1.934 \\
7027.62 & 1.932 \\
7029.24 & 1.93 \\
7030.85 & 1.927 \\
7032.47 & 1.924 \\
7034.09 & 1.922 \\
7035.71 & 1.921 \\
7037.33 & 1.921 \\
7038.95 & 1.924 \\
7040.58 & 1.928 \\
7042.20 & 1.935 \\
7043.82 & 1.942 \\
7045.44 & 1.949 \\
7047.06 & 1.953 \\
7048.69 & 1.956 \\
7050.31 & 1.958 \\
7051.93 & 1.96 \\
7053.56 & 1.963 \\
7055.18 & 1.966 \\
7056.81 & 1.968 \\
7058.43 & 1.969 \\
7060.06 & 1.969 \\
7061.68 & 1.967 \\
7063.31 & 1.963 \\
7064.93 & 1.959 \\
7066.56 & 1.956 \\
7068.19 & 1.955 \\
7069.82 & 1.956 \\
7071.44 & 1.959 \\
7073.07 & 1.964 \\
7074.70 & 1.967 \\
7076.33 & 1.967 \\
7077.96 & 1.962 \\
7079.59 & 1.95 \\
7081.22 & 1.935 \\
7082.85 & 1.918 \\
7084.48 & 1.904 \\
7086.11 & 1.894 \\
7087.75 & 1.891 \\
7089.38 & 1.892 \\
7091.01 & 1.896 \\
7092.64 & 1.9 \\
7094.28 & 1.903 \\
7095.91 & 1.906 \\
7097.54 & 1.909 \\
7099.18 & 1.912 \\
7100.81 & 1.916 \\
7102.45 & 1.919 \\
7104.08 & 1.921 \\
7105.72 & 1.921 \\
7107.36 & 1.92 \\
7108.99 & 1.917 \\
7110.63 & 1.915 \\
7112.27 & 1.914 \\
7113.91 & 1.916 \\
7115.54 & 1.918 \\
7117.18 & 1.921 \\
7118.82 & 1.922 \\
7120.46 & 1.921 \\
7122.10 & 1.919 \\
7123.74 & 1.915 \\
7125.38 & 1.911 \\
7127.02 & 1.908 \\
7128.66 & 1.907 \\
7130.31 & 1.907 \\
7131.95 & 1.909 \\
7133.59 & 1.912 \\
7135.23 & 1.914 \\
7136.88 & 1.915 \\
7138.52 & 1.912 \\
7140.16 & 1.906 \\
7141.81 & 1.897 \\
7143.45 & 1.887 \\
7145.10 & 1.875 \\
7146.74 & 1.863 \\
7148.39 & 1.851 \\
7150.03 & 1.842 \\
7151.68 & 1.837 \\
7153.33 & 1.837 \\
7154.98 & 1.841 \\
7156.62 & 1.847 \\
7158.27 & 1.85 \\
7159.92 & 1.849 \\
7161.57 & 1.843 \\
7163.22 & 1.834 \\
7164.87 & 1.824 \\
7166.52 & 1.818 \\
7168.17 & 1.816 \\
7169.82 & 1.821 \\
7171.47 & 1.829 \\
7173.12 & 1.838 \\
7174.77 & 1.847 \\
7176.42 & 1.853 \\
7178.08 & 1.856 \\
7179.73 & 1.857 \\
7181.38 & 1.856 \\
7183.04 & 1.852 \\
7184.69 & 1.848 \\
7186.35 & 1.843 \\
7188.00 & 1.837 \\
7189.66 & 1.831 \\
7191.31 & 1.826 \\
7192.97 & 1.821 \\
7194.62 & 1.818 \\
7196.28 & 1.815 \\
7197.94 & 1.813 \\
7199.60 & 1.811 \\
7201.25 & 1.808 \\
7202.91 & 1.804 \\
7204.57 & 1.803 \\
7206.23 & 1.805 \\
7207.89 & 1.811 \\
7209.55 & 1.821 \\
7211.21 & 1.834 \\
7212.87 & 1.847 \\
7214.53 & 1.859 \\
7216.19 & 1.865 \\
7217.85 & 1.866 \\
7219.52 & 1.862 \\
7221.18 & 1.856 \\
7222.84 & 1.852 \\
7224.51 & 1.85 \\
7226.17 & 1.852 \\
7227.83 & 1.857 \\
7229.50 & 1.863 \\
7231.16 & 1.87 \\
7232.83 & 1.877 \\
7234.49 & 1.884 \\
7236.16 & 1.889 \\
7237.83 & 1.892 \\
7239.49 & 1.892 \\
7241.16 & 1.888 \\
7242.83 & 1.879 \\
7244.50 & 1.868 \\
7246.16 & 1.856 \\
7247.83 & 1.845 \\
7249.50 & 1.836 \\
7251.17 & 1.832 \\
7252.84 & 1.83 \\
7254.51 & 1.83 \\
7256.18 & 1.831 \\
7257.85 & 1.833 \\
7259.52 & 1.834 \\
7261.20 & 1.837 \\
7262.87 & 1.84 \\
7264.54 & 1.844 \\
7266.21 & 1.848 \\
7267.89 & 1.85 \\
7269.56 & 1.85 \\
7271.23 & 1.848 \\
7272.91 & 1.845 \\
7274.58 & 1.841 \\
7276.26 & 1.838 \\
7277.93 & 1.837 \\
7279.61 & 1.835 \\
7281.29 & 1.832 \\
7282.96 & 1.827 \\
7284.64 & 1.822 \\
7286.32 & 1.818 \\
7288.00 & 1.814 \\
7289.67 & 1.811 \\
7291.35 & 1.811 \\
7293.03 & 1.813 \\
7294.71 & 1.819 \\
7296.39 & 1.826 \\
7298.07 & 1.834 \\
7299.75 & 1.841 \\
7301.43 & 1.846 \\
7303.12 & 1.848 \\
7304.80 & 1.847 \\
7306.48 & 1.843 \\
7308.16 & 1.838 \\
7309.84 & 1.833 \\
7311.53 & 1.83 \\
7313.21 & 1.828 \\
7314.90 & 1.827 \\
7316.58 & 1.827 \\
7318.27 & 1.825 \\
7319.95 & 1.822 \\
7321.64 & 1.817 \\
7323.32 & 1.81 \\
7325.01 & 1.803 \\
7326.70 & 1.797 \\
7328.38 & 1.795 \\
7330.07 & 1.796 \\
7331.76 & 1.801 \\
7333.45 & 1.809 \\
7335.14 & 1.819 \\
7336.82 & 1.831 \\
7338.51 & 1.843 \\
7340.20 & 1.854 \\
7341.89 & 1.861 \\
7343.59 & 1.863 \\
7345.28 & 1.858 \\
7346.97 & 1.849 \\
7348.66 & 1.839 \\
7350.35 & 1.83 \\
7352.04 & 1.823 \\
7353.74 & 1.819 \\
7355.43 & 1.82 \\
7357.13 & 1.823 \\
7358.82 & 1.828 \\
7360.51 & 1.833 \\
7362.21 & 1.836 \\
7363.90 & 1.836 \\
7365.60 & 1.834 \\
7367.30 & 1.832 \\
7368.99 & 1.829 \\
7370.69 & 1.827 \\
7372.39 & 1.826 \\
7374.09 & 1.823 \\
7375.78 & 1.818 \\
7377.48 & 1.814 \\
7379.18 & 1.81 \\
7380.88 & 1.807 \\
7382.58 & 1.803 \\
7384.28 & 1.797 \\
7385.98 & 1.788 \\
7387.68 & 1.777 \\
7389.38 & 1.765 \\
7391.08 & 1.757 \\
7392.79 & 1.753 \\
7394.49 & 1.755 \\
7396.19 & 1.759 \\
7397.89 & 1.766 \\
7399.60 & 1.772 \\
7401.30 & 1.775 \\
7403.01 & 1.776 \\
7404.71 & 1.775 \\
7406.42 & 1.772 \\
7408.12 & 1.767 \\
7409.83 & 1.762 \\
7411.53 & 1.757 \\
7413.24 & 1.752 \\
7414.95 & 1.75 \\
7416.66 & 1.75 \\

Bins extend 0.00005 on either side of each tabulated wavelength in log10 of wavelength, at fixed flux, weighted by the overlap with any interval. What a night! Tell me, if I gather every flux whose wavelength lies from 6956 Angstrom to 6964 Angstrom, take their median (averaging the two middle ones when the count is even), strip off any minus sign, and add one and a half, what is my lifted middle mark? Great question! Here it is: 3.50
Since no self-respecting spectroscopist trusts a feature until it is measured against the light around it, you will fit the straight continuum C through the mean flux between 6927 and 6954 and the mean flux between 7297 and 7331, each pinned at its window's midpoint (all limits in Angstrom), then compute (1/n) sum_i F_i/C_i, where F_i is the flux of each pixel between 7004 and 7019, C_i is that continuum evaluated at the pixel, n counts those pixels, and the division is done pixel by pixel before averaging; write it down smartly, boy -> 0.99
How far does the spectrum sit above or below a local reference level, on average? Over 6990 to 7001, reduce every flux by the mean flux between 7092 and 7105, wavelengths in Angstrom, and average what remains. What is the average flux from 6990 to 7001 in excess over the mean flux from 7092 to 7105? 0.035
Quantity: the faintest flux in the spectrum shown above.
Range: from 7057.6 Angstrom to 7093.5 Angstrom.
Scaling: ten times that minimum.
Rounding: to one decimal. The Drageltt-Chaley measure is 18.9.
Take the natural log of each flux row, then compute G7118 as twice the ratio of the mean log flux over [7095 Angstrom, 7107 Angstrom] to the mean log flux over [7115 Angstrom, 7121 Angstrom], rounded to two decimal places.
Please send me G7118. 1.99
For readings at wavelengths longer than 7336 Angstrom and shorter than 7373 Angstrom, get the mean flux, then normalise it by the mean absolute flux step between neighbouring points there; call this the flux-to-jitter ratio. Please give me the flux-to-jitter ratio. 374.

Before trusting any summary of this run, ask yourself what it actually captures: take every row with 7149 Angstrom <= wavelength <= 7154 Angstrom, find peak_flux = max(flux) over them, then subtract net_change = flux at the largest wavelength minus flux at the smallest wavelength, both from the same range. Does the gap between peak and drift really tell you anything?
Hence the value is 1.85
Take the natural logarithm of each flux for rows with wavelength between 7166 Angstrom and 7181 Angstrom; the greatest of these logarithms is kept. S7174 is 0.62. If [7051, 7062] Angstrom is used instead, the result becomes 0.68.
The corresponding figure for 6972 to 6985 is 0.69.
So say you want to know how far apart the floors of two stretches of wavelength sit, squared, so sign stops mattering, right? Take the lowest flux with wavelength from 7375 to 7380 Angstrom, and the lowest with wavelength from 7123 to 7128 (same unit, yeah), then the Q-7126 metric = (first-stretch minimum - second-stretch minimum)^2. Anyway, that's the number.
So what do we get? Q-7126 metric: 0.010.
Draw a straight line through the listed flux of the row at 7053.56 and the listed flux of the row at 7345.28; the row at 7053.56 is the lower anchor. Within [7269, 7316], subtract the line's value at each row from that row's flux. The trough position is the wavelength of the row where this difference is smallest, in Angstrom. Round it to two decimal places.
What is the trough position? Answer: 7289.67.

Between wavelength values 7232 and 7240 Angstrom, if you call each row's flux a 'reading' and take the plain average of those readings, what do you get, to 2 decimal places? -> 1.89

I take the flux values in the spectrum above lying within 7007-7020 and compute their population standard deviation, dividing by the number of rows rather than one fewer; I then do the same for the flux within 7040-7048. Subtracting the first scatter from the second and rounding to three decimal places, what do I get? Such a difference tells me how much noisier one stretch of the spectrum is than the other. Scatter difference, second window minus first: 0.006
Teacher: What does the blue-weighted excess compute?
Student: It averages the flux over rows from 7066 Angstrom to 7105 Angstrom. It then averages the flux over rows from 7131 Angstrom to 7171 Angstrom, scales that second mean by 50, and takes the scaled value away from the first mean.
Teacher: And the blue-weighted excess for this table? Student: -91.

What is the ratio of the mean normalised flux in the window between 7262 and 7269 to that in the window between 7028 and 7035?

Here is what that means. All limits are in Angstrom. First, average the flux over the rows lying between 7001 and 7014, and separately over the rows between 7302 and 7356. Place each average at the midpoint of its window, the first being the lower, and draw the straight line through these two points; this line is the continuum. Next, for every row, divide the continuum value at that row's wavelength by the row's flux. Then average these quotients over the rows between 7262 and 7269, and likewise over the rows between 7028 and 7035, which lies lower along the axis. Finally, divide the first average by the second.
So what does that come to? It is 1.01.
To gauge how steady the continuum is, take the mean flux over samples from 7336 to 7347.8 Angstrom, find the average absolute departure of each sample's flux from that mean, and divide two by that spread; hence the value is 227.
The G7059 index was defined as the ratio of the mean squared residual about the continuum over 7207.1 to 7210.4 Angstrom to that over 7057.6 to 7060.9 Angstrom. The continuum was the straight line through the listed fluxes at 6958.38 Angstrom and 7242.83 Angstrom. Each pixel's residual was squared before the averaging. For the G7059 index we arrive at 25.9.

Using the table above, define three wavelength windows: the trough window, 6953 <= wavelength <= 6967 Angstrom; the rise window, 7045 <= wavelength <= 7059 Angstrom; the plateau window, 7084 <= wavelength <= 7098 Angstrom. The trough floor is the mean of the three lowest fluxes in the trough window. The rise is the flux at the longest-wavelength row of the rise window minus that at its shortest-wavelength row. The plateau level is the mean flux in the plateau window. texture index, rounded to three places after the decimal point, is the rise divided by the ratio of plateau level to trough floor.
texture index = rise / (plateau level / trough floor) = 0.021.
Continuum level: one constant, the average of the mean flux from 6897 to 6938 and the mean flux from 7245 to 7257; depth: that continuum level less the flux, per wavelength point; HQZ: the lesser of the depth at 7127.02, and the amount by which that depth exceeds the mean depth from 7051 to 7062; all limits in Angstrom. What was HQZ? 0.00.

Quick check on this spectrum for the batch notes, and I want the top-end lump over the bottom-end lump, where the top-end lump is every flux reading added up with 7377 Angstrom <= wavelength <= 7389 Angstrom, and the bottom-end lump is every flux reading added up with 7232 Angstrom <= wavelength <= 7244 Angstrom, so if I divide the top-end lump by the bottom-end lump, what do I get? 0.954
